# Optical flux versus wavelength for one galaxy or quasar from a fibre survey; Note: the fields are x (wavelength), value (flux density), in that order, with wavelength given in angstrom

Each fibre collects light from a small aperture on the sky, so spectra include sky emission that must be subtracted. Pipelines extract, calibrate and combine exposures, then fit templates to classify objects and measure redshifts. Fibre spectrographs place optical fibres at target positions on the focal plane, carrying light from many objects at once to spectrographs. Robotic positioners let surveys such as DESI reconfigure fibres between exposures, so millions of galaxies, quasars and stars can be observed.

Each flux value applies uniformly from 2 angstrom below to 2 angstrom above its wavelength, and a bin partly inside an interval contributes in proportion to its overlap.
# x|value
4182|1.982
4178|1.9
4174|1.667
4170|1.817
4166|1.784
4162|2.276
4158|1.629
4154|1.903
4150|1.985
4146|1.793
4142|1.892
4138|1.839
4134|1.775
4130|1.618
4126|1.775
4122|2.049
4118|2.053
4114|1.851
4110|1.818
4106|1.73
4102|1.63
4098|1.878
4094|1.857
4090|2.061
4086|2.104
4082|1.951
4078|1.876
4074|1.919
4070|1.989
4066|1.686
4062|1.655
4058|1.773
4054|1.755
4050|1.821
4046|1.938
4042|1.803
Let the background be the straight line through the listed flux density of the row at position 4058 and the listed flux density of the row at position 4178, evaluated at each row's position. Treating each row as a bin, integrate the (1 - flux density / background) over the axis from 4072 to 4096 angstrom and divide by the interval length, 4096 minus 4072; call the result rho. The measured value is -0.089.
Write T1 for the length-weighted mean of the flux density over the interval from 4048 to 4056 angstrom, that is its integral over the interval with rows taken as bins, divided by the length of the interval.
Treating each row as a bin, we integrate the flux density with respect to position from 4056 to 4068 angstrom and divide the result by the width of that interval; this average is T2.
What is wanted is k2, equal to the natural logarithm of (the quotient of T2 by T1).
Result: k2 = -0.05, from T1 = 1.79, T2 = 1.70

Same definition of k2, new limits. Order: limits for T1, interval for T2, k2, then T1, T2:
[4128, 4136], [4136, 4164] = 0.11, 1.70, 1.90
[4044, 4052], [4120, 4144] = -0.03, 1.88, 1.82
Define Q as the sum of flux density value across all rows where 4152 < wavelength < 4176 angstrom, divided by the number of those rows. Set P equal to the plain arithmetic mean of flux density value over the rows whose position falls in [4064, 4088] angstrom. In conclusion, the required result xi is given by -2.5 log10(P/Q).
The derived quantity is -0.04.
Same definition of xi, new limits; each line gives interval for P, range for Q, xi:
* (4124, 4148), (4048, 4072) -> 0.00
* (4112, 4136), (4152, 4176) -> 0.00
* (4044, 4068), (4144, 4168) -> 0.07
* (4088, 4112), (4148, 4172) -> 0.04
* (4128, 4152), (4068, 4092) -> 0.10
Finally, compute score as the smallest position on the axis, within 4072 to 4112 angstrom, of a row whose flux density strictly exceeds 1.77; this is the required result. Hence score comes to 4074 angstrom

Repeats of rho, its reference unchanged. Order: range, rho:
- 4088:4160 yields 0.001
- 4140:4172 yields -0.004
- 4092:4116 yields 0.015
